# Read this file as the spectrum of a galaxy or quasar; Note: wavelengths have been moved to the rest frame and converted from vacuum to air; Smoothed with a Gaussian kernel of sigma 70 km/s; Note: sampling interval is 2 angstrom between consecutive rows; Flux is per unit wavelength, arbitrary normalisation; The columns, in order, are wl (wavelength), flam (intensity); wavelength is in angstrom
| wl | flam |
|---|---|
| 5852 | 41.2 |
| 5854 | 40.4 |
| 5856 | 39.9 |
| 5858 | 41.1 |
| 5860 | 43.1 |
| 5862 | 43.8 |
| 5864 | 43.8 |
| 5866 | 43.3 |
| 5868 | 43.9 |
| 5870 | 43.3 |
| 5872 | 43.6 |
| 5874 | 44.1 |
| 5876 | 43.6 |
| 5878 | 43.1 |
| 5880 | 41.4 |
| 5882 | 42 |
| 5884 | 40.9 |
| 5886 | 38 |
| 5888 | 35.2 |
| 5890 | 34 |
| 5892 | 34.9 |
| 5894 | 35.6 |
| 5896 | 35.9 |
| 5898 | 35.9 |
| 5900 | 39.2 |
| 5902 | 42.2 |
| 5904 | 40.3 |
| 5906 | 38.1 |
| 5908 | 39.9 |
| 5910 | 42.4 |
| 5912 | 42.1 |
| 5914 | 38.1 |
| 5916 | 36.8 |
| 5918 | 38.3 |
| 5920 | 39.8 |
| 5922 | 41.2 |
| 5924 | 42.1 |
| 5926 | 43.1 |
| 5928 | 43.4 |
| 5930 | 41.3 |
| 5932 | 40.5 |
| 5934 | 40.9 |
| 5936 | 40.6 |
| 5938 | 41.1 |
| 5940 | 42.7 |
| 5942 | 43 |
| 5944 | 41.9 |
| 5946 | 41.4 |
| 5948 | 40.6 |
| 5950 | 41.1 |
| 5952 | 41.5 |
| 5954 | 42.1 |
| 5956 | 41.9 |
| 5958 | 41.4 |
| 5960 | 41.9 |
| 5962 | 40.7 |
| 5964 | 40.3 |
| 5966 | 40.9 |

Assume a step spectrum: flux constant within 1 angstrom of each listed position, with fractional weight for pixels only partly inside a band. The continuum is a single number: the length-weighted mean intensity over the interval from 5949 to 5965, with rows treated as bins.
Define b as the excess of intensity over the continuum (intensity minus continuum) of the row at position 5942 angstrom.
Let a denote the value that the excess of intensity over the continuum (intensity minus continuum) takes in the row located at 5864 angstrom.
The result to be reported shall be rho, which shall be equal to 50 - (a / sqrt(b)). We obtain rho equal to 48.1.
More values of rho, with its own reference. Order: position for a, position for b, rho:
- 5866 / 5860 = 48.5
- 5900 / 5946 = 61.2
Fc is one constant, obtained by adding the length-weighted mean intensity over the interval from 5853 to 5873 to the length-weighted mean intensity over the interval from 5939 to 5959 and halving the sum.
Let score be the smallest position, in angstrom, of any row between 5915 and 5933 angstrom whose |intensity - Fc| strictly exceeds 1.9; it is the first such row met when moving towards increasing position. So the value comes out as 5916 angstrom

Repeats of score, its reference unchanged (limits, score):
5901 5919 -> 5906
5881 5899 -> 5886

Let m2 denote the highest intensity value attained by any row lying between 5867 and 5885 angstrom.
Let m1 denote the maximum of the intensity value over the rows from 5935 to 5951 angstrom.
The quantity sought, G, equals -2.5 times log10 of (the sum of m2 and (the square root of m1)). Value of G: -4.26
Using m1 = 43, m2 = 44.1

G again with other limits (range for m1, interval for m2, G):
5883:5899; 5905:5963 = -4.24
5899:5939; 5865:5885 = -4.26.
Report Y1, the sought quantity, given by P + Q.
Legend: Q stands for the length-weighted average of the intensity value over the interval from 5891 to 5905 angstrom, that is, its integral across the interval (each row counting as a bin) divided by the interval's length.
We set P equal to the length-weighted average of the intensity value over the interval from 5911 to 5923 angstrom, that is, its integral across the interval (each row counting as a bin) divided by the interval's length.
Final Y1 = 77.1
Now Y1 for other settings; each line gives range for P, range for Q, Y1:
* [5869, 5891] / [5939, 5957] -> 82.6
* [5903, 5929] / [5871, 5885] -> 83.1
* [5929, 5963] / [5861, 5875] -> 85.1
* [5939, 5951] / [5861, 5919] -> 81.9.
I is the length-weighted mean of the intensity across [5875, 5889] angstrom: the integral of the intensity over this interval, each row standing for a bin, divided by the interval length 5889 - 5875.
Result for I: 40.6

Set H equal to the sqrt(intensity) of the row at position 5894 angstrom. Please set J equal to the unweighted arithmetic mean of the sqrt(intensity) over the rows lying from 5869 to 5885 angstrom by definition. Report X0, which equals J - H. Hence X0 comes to 0.6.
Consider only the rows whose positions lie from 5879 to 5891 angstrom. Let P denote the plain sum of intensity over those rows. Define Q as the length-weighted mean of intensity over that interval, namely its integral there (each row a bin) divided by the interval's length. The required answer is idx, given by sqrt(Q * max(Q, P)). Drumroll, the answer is 95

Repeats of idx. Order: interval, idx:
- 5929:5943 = 110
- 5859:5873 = 115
